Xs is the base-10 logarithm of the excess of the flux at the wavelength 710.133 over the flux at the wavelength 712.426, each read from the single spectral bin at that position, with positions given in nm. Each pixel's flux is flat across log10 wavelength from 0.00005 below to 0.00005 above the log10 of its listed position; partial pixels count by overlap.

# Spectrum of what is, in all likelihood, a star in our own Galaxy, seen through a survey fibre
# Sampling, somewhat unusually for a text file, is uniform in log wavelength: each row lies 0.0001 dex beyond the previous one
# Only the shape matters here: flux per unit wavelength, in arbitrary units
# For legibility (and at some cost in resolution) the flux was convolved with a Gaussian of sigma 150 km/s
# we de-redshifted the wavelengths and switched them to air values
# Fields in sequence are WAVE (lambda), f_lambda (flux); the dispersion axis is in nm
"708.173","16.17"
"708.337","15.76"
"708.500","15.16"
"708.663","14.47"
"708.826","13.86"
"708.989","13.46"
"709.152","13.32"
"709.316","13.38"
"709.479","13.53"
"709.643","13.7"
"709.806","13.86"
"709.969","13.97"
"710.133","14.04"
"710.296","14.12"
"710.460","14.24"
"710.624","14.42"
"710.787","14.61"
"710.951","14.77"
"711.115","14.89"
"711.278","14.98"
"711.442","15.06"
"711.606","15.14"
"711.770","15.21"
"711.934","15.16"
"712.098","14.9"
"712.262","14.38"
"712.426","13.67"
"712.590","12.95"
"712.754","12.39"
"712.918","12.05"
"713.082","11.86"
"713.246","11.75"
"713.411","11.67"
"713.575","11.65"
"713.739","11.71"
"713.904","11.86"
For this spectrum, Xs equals -0.4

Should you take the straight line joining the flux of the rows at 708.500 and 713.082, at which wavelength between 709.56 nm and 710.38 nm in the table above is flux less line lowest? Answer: 709.643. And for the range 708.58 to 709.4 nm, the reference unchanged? 709.152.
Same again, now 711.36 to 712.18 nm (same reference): 711.442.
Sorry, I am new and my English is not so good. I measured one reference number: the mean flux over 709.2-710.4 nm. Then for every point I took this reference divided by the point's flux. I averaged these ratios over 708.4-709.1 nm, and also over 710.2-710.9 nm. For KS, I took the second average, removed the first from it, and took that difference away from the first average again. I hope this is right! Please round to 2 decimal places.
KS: 0.98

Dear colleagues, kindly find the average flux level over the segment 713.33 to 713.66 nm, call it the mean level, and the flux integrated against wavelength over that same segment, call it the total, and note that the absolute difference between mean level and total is 7.8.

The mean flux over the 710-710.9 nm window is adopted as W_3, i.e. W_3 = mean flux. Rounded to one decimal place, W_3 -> 14.3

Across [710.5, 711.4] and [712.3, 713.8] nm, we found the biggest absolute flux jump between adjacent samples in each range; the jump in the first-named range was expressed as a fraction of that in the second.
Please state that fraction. 0.26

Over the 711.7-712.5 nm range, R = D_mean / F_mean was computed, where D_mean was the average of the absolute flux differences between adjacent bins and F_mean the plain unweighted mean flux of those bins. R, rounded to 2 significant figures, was 0.026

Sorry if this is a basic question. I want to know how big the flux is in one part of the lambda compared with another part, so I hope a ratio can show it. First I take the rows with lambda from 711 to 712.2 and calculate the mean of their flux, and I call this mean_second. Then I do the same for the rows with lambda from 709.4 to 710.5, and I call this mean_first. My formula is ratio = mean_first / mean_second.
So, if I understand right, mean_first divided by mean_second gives 0.93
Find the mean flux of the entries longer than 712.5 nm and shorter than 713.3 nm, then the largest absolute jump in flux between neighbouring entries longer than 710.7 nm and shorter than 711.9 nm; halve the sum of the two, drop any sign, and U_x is 6.2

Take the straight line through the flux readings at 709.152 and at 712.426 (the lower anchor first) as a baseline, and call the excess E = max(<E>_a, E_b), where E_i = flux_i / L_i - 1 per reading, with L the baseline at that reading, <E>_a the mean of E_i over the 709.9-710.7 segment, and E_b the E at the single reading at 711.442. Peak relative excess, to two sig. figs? 0.11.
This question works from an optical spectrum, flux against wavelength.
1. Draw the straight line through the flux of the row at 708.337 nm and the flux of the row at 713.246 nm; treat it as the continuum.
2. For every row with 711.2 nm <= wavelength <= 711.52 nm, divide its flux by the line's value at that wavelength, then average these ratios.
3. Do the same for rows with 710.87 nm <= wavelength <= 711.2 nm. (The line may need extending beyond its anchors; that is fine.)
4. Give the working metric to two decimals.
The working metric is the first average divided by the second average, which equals 1.03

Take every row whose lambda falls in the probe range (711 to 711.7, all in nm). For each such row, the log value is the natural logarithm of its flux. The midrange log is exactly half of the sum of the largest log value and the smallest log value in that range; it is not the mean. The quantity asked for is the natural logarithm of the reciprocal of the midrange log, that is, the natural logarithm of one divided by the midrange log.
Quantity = -1.00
